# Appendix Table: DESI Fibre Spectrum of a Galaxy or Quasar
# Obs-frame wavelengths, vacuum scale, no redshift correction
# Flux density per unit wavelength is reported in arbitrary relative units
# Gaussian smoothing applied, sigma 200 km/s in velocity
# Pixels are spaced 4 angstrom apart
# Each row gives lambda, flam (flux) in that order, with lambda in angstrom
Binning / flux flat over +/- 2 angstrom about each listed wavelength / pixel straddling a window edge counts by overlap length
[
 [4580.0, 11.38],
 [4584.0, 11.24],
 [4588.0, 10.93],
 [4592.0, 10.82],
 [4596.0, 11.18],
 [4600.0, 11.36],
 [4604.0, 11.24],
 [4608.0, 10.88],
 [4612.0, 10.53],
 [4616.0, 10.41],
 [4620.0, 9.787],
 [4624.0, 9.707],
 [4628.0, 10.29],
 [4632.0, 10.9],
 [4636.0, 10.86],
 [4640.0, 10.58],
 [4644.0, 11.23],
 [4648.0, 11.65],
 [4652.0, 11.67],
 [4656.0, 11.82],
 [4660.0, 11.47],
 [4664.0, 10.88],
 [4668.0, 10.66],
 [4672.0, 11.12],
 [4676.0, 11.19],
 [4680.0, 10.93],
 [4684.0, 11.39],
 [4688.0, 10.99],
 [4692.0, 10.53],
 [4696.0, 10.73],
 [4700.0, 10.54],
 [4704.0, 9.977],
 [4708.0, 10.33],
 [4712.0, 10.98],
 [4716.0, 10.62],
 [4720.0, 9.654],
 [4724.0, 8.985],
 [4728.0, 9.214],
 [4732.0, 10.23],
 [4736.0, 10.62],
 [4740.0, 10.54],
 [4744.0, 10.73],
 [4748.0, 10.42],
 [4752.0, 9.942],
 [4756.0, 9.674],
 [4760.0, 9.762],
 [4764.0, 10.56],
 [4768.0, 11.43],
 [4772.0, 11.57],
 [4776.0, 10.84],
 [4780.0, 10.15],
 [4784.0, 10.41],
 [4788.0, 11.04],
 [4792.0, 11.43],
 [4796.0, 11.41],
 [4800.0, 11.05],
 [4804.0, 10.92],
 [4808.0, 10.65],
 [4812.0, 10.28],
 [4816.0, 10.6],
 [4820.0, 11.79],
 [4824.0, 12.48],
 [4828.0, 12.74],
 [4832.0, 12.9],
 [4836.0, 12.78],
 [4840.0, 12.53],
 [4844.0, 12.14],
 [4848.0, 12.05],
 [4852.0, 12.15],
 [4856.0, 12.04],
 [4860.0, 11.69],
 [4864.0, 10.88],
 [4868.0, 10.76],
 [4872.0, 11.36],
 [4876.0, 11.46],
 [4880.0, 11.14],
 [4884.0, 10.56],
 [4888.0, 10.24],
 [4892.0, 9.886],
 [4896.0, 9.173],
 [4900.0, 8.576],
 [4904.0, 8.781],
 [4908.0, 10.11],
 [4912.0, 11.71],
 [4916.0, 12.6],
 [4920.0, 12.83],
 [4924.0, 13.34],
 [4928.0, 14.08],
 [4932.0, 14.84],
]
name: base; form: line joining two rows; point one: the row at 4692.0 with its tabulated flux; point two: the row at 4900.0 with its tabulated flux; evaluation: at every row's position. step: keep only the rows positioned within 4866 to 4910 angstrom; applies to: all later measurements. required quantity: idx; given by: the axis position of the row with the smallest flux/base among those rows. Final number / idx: 4900.0 angstrom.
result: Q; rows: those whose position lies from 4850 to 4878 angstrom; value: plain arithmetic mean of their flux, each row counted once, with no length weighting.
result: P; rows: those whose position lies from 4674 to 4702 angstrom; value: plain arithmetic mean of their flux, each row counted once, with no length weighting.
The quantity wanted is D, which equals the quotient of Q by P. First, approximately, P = 10.9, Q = 11.5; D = 1.05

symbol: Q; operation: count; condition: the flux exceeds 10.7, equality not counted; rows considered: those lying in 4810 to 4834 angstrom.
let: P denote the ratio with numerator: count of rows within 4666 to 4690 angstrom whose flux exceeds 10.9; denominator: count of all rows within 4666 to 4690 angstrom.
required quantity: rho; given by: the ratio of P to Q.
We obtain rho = 0.21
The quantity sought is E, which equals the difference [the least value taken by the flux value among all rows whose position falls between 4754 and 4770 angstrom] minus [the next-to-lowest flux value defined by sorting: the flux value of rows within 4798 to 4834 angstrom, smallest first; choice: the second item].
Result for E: -0.9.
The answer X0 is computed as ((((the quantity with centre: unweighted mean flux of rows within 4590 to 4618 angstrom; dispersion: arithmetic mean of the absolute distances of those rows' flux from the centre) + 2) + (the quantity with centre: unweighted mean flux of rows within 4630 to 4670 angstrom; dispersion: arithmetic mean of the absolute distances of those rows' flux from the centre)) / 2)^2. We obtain 1.81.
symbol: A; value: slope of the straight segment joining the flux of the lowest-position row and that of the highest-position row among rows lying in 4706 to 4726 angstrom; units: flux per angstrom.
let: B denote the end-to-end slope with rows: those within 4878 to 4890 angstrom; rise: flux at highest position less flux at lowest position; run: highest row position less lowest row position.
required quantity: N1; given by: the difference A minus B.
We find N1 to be 0.028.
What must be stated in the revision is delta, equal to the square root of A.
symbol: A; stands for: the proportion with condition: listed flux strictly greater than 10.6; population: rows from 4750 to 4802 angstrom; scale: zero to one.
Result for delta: 0.73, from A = 0.54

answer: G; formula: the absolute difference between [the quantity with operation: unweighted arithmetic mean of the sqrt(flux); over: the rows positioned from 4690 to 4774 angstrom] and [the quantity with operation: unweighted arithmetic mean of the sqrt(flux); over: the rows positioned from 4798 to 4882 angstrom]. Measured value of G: 0.20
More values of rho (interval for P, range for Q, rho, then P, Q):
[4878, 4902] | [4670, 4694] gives 0.03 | 0.2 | 5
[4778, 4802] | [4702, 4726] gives 0.67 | 0.7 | 1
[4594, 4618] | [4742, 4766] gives 0.50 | 0.5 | 1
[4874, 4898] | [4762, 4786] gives 0.11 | 0.3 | 3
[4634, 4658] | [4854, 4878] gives 0.11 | 0.7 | 6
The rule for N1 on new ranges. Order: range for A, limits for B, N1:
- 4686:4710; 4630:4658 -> -0.071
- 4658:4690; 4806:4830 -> -0.122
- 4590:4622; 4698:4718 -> -0.042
